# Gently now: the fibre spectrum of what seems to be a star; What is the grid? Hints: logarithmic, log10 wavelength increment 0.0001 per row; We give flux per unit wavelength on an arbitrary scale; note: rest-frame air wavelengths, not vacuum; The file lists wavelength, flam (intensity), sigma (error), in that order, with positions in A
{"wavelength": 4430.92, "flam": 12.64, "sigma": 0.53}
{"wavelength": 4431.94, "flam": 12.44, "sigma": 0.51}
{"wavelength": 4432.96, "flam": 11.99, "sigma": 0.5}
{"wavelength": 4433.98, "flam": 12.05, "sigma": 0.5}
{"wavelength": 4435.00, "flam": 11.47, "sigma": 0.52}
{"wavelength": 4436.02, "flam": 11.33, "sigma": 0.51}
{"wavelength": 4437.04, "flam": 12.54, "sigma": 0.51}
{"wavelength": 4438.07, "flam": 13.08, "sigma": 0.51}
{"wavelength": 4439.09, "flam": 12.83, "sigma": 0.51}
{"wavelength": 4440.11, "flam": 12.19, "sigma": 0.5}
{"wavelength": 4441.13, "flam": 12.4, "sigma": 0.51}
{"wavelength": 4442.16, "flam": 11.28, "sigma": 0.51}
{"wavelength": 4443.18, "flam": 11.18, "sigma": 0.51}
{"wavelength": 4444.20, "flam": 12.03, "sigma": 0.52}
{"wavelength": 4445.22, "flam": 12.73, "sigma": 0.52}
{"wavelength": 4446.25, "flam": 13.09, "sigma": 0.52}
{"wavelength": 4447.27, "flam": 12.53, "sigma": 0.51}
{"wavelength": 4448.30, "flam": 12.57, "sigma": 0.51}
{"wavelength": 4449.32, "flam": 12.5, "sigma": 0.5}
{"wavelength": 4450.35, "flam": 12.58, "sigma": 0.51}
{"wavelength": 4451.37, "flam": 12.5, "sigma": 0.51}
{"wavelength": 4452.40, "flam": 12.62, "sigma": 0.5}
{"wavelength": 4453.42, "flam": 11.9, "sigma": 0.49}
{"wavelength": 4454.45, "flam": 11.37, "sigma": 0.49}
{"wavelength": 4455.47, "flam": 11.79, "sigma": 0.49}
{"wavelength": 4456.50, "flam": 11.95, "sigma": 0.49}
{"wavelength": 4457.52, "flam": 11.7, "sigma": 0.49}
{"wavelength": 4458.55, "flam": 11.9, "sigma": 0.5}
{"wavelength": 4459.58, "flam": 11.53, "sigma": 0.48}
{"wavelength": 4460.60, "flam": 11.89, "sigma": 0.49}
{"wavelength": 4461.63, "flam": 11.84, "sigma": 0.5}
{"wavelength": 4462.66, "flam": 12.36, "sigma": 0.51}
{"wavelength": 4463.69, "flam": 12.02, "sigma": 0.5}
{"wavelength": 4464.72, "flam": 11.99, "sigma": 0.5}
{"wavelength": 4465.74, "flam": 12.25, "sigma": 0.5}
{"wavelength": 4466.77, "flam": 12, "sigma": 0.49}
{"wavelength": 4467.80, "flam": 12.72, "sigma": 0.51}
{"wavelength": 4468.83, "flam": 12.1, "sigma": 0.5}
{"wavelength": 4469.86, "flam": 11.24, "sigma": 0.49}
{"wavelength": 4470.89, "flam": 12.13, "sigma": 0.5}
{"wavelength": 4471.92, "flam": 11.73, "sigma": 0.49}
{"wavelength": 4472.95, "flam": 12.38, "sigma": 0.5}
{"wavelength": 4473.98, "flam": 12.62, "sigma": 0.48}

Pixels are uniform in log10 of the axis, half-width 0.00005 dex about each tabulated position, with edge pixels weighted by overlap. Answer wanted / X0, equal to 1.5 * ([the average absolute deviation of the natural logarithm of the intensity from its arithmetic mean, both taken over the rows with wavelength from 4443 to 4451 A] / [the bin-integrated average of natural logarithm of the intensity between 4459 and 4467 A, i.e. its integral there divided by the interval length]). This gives 0.020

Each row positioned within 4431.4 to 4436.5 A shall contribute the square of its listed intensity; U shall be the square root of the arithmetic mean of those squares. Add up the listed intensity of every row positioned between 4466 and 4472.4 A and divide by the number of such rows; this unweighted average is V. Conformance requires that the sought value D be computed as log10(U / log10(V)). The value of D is 1.04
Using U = 11.9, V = 12.0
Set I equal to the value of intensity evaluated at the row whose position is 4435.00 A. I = 11.47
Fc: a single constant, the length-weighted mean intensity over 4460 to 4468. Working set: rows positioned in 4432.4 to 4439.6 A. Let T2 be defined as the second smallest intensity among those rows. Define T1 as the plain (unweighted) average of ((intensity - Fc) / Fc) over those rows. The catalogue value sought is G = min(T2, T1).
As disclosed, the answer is 0.006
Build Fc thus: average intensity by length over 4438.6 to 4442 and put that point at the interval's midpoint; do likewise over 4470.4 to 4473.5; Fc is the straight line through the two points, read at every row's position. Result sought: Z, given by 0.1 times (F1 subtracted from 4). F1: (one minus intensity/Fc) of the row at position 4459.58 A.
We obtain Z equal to 0.395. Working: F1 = 0.05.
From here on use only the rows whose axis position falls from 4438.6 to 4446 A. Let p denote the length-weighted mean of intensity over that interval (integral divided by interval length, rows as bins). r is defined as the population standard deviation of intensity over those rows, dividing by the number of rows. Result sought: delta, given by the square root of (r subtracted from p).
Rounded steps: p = 12.1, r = 0.60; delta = 3.394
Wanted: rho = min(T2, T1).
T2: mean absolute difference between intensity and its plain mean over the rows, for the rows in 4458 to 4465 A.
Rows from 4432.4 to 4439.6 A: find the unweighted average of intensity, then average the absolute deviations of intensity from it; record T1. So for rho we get 0.16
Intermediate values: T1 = 0.5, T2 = 0.16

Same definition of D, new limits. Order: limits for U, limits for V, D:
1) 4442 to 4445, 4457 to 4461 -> 1.03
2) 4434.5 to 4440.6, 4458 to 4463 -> 1.06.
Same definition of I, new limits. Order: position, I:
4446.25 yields 13.09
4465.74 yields 12.25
